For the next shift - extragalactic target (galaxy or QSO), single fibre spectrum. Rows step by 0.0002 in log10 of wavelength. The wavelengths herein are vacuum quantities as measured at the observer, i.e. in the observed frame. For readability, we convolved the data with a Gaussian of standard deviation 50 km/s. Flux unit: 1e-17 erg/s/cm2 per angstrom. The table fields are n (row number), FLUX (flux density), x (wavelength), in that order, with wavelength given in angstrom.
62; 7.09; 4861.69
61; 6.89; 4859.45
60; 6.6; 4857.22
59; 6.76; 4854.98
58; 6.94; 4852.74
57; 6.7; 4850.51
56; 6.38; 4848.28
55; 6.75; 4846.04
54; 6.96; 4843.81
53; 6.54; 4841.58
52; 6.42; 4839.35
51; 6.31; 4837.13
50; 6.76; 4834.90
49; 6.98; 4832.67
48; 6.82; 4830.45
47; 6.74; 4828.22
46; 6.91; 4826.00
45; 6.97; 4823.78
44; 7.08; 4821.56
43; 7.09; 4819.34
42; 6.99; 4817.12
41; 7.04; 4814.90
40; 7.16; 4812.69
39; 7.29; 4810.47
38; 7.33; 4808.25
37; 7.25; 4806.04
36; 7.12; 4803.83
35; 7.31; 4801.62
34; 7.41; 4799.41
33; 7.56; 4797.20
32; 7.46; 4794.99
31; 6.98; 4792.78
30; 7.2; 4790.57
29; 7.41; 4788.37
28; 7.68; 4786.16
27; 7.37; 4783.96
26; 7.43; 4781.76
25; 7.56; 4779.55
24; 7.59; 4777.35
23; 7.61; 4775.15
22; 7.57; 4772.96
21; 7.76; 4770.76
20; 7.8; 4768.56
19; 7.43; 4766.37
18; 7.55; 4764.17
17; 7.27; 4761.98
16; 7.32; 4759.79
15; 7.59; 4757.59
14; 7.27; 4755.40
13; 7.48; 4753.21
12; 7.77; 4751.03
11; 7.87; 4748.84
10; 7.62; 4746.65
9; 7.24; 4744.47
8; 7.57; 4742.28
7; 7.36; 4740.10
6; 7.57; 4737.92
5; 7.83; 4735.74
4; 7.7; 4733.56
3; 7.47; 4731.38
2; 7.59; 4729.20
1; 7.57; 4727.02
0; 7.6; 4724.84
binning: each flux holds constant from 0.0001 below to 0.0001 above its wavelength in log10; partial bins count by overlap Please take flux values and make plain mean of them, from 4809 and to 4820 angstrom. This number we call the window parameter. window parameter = 7.1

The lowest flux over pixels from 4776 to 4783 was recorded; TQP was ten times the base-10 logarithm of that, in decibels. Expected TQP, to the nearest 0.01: 8.71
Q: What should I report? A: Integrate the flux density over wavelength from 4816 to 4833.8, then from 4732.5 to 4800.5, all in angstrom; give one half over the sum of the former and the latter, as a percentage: 0.079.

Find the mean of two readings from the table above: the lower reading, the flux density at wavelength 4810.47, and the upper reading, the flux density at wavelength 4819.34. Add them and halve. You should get 7.19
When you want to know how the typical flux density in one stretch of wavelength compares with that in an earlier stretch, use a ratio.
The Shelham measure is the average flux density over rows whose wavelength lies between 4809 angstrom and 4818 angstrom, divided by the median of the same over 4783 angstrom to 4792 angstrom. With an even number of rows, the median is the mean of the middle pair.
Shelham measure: 0.96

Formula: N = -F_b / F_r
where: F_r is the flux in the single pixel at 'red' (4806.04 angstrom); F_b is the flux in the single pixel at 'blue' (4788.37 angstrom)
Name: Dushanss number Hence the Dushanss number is -1.02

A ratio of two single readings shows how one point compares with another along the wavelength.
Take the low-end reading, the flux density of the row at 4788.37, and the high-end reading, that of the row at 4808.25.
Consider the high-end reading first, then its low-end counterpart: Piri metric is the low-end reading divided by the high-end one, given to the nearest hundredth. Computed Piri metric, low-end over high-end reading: 1.01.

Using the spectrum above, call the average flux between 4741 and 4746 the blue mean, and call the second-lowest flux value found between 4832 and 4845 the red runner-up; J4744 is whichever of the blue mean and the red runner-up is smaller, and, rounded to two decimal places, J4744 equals 6.42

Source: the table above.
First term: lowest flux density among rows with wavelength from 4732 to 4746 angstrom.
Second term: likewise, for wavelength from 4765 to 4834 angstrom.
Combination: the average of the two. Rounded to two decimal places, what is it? 6.99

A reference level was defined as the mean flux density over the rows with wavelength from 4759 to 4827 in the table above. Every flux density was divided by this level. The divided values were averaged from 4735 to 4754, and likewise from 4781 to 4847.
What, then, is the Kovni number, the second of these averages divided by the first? 0.932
